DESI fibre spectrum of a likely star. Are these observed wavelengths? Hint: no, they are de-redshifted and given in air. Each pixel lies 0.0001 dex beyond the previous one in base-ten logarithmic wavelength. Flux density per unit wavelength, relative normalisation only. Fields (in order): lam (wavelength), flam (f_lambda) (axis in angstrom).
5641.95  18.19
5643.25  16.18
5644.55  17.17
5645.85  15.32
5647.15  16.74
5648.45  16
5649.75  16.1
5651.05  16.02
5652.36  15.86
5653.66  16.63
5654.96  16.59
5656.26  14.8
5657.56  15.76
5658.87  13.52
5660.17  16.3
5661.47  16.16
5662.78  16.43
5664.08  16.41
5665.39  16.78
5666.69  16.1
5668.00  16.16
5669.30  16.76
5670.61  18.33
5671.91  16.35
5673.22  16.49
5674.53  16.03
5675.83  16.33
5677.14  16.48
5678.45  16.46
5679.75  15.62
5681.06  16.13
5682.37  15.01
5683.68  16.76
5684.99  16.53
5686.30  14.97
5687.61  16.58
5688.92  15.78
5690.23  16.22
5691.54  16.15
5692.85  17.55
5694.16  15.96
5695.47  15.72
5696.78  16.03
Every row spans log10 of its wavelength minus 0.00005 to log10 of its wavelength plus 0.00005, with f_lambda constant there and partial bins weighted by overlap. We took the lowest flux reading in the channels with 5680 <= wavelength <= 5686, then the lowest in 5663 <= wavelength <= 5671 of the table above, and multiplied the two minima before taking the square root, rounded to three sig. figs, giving 15.5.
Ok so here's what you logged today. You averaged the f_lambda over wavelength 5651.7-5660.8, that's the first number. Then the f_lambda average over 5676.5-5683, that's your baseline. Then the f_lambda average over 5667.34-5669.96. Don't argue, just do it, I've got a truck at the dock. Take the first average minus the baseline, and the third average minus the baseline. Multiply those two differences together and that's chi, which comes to -0.16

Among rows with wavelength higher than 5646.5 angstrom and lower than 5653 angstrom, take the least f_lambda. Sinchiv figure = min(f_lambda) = 15.86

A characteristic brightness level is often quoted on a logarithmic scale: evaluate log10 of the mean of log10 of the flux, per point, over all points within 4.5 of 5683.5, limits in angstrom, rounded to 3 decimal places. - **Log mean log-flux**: 0.080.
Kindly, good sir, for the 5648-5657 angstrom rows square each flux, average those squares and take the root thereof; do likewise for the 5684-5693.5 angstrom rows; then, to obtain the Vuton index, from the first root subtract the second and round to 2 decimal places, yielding -0.26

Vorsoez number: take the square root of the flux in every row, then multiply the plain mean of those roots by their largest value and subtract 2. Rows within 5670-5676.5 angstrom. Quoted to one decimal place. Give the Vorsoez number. 15.5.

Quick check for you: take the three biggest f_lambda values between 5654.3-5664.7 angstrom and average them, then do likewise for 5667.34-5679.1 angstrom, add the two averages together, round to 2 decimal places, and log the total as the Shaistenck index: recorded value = 33.67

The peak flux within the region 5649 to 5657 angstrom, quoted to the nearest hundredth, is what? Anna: 16.63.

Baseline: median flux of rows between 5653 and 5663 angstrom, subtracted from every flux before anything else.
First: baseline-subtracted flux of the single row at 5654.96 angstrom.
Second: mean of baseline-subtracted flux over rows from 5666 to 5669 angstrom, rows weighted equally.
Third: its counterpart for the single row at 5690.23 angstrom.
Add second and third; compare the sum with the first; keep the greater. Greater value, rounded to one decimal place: 0.4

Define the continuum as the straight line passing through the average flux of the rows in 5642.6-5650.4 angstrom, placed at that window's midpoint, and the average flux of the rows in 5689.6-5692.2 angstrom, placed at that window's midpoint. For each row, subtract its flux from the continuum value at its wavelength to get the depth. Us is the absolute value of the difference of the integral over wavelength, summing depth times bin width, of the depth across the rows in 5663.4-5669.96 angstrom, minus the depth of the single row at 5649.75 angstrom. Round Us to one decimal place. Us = 1.6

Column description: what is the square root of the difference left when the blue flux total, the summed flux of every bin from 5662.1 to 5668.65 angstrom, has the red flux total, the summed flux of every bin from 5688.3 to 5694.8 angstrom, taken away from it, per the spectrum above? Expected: 0.47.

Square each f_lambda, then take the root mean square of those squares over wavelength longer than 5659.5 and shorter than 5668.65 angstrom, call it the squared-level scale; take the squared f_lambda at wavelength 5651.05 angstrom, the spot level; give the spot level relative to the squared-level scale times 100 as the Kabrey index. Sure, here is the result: 96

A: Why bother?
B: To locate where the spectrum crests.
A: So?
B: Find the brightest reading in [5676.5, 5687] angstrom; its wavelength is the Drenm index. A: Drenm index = 5683.68 angstrom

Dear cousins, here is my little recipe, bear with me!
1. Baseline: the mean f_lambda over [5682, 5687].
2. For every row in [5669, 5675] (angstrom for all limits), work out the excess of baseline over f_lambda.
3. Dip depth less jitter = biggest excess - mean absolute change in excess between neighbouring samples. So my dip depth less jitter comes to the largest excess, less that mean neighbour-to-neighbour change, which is -1.2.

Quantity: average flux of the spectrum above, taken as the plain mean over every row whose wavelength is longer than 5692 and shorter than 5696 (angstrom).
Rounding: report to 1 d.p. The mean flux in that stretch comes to 16.4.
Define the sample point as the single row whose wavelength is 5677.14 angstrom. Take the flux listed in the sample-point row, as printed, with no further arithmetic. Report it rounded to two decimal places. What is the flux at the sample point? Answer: 16.48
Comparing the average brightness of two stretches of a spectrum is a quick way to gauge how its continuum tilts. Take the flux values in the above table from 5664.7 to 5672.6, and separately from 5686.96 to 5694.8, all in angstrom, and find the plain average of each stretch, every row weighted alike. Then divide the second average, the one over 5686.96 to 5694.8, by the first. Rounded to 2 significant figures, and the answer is 0.98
